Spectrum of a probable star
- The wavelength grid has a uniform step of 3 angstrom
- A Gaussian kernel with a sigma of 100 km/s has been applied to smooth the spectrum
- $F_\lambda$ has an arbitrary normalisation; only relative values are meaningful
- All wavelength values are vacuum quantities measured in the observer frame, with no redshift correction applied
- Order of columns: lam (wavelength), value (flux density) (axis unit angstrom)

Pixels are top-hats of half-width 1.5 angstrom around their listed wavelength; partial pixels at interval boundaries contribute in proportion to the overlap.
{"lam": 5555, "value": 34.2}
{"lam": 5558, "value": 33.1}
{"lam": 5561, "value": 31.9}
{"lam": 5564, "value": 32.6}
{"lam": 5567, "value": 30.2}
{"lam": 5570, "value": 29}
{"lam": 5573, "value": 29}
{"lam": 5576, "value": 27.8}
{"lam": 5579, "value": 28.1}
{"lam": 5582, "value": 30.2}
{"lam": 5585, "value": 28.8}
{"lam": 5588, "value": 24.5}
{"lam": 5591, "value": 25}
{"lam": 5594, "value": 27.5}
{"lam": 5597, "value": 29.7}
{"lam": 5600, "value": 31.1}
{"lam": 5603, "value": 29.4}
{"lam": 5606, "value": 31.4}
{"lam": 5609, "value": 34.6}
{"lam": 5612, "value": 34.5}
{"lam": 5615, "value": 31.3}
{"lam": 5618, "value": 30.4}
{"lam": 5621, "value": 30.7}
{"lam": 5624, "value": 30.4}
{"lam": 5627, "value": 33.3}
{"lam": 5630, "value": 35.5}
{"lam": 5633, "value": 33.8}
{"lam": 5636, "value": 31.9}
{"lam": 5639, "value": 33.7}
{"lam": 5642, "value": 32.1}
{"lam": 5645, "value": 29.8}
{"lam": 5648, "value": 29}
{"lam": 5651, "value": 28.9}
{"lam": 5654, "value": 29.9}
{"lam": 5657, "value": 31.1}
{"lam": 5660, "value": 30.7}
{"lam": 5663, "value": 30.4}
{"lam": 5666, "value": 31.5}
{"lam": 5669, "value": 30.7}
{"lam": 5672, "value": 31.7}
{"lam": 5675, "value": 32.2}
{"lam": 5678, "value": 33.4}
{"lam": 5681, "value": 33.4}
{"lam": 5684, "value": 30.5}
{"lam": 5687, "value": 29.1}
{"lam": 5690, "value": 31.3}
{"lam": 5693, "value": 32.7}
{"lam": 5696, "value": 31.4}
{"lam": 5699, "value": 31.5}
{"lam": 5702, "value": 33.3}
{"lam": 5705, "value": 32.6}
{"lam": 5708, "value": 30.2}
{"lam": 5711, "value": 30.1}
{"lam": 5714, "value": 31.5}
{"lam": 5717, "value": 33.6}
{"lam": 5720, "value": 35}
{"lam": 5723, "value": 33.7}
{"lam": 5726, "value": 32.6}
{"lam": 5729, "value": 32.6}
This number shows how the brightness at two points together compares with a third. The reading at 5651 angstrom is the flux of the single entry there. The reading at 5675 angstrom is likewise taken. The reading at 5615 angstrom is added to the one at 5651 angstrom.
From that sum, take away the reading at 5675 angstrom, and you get 28.0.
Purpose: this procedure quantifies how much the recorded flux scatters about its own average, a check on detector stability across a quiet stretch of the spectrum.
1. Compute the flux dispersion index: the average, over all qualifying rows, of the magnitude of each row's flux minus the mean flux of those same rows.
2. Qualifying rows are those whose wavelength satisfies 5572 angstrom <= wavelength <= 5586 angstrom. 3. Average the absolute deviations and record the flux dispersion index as 0.7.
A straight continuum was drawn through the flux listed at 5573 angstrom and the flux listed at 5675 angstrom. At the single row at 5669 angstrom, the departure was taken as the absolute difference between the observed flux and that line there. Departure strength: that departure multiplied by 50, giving 66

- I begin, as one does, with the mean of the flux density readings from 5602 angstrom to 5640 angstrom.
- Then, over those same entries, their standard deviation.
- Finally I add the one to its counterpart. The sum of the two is 34.3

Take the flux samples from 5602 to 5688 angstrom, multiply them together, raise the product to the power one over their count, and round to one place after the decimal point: 31.5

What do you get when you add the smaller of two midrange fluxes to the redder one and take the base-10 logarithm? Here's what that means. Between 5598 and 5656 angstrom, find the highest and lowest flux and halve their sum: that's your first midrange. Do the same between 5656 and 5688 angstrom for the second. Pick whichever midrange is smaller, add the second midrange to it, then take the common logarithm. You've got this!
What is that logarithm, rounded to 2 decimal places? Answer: 1.80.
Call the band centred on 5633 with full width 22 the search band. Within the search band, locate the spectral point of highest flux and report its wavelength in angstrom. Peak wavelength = 5630 angstrom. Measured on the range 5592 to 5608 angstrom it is 5606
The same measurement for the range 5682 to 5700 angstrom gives 5693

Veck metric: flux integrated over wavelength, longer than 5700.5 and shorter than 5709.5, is 288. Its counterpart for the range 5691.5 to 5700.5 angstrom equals 287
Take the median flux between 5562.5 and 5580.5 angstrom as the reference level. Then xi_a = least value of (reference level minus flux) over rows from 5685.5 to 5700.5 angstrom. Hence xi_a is -4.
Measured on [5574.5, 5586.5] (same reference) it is -1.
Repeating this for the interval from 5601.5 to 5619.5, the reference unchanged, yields -6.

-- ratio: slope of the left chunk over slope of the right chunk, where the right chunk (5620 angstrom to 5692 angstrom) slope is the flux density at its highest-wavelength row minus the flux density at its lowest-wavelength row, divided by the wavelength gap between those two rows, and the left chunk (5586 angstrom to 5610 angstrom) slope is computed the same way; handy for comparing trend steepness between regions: 55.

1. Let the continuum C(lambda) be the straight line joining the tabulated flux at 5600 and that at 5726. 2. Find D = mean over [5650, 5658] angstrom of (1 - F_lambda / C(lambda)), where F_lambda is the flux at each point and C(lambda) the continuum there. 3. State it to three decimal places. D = 0.056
